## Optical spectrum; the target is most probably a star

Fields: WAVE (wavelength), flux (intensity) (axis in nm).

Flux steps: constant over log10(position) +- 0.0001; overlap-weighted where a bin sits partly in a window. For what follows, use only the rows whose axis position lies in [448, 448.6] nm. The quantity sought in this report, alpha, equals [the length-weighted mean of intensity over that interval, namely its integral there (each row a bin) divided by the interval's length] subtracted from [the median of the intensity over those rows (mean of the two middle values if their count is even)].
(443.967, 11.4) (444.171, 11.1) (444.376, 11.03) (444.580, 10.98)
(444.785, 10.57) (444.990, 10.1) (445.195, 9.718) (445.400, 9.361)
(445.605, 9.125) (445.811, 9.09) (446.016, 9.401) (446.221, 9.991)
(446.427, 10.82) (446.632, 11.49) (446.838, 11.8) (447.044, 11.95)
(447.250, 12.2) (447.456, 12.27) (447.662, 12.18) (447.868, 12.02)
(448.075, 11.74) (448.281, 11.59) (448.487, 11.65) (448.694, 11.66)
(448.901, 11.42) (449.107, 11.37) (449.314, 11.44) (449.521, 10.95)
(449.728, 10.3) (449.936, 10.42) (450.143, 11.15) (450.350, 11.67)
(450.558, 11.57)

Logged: -0.02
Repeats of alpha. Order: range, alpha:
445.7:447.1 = 0.22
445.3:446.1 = 0.01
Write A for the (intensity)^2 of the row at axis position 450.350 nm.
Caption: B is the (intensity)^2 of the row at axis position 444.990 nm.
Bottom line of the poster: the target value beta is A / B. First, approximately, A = 136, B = 102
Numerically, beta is 1.34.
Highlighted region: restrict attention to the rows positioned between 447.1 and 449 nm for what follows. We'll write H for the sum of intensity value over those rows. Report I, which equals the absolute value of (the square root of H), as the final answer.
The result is 10.3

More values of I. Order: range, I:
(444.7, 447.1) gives 11.1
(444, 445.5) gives 8.5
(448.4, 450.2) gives 10.0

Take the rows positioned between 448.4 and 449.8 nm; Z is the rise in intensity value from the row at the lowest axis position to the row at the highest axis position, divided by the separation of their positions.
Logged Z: -1.1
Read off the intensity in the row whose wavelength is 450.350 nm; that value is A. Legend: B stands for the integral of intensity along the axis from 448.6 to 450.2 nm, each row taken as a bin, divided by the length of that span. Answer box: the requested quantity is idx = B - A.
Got -0.6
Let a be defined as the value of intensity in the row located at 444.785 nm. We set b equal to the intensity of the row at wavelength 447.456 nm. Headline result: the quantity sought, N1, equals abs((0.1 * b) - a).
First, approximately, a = 10.57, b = 12.27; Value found 9.3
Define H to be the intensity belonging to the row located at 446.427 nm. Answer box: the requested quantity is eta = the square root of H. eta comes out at 3.29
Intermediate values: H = 10.82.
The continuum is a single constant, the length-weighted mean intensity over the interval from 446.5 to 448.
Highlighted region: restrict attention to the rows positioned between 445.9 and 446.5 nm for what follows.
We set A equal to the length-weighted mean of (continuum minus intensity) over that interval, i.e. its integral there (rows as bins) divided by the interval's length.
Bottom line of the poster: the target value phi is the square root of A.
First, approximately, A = 1.9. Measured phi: 1.4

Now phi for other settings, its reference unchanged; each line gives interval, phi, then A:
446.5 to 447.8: 0.0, 0.0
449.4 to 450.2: 1.1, 1.3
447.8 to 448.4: 0.4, 0.2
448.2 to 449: 0.6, 0.4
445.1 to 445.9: 1.6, 2.6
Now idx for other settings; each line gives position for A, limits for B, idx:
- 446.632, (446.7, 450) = 0.1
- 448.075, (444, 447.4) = -1.2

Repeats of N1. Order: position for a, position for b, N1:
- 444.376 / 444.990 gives 10.0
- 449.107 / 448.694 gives 10.2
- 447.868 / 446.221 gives 11.0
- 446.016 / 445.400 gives 8.5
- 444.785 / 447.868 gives 9.4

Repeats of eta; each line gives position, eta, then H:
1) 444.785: 3.25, 10.57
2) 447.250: 3.49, 12.2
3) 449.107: 3.37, 11.37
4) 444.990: 3.18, 10.1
